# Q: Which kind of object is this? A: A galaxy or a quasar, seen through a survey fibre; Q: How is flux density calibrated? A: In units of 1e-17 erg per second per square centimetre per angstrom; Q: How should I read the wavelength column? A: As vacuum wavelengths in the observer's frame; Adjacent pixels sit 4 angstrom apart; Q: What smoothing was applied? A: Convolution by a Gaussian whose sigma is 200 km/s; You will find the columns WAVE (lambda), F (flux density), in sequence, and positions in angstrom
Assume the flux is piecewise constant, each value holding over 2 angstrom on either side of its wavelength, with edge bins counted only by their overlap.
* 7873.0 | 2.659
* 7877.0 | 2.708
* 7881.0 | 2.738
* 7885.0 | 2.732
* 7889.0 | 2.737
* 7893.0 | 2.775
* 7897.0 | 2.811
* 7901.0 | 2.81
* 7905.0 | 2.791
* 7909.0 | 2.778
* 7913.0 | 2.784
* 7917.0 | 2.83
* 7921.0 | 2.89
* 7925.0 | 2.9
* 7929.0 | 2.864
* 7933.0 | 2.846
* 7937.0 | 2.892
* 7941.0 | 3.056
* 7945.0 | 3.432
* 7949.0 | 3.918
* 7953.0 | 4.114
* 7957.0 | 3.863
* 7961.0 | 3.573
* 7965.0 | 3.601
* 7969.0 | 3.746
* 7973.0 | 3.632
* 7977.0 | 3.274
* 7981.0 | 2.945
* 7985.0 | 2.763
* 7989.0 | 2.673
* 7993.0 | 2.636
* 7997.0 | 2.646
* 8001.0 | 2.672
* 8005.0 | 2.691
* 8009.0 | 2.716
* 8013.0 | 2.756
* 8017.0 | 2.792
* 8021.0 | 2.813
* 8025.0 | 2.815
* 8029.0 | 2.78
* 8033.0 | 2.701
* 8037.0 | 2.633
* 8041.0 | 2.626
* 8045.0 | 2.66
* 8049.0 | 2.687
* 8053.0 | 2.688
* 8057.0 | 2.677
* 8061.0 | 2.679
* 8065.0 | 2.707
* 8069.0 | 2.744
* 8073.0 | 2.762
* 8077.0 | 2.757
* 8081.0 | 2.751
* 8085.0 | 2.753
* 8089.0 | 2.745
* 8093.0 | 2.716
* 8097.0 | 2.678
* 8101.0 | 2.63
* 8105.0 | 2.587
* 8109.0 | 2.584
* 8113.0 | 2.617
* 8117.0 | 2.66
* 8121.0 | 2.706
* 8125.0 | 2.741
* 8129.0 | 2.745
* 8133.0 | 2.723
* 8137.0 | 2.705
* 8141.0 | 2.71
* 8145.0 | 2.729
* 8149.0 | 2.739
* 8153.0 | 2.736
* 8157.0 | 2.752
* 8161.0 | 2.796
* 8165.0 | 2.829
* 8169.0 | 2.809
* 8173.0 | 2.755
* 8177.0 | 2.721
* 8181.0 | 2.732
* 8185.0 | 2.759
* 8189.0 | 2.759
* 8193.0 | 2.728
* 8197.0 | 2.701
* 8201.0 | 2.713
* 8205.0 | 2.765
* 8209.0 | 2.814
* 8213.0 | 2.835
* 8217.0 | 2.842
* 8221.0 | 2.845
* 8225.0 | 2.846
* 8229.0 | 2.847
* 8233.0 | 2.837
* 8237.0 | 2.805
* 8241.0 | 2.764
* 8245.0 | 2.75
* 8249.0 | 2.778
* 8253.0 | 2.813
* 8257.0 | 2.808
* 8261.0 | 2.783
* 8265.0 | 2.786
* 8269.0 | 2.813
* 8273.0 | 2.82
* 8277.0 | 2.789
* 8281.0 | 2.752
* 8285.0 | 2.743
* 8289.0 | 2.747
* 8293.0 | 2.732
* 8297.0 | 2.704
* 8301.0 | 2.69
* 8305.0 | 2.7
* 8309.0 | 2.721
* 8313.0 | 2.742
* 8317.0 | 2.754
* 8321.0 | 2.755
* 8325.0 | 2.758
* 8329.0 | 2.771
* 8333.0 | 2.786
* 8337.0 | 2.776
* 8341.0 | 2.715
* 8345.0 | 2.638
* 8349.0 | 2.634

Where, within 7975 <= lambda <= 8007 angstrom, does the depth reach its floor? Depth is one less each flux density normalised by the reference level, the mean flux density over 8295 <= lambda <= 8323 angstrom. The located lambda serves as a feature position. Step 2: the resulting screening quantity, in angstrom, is 7977.0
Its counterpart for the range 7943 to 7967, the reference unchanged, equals 7953.0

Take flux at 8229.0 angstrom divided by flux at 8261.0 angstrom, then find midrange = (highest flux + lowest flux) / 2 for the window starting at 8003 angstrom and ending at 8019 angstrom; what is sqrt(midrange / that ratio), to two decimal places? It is 1.64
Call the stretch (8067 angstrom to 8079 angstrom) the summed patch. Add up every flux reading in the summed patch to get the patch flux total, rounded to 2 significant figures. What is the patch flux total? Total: 8.3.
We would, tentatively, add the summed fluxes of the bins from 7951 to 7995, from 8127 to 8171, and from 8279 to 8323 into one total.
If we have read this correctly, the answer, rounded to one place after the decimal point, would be 97.1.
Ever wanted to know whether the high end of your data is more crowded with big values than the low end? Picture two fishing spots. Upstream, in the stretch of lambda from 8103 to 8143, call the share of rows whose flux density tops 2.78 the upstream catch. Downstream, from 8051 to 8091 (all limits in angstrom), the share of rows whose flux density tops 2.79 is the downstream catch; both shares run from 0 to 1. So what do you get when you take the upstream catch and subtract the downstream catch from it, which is 0.0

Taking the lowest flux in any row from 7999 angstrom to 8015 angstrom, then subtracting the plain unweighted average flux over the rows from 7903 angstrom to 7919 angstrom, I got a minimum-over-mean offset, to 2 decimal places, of -0.12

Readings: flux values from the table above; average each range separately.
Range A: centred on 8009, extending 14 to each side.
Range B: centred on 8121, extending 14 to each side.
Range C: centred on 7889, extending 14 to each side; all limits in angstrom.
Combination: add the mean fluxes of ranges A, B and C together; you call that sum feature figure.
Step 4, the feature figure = 8.17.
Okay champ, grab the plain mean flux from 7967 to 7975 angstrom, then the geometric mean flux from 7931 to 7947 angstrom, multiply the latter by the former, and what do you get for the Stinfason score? 11.2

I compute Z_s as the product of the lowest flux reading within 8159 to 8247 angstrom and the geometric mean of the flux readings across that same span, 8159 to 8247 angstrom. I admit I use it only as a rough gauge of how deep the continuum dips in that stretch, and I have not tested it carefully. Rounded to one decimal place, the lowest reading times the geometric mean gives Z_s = 7.5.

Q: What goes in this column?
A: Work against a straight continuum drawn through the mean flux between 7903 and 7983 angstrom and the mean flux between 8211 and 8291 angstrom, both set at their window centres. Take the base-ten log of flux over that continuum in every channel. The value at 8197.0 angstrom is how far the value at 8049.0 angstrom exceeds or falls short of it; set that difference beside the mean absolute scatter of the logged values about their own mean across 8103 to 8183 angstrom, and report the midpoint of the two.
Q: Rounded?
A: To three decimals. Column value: -0.011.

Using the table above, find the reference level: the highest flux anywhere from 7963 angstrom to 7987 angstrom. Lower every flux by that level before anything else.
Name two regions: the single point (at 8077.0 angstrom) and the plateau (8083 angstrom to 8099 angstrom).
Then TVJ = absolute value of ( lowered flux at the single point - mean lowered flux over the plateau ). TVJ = 0.03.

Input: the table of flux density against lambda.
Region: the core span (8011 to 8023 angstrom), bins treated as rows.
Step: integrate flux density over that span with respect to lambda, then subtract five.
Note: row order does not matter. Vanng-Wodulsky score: 28.4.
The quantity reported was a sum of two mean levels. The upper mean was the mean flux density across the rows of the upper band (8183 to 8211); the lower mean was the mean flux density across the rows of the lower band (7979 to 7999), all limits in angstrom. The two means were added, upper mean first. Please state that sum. 5.48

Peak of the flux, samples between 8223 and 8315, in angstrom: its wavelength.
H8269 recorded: 8229.0 angstrom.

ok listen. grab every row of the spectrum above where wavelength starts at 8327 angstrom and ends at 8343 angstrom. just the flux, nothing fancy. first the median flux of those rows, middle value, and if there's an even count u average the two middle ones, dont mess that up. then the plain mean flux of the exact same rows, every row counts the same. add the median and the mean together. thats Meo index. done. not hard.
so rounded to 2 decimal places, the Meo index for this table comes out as 5.54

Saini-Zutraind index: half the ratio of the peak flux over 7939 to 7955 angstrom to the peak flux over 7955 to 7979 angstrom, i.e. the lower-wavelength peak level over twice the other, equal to 0.532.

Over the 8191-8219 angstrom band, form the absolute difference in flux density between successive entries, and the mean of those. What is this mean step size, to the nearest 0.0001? 0.0280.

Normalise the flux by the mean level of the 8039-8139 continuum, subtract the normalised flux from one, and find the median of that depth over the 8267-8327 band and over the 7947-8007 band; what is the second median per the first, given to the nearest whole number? 11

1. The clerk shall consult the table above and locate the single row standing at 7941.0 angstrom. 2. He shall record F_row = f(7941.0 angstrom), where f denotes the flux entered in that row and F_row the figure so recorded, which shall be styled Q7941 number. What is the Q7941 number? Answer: 3.056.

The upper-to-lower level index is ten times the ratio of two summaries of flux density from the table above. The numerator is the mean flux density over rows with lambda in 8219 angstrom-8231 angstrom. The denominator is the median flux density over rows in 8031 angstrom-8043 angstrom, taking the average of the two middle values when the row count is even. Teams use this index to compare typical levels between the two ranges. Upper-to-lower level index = 10.8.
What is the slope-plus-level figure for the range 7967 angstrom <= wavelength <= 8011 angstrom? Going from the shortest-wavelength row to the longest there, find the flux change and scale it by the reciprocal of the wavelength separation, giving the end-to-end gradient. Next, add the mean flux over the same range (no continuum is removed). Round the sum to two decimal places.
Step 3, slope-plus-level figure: 2.92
